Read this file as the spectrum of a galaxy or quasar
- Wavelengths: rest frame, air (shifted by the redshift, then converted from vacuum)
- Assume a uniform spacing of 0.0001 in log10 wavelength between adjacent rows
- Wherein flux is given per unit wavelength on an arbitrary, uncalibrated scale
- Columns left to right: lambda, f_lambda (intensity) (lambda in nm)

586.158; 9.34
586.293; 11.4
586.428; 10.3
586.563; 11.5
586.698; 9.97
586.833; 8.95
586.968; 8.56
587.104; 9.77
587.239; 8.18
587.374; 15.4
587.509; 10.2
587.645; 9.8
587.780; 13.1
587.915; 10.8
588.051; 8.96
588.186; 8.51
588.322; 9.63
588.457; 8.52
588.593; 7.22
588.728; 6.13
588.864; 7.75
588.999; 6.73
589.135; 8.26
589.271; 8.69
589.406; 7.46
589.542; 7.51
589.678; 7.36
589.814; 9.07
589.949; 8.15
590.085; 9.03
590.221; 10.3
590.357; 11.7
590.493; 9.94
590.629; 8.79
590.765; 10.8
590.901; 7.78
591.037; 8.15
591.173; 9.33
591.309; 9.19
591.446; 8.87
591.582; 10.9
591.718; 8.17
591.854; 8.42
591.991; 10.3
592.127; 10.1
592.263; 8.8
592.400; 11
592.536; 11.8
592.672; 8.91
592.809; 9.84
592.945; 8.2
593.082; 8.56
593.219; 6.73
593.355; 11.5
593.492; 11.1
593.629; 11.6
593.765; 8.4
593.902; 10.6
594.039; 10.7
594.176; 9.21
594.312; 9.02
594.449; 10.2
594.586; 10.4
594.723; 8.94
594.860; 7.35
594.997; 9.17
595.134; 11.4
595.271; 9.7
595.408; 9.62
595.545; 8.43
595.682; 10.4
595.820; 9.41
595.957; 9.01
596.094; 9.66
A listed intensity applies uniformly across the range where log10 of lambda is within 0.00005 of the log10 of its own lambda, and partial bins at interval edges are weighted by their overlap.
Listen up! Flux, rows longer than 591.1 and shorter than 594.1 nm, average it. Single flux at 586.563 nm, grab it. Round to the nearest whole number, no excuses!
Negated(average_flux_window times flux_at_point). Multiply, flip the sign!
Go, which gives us -111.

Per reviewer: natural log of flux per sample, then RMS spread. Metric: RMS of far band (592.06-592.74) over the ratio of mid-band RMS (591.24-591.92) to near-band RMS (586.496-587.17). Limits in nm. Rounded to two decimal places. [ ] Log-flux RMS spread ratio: 2.38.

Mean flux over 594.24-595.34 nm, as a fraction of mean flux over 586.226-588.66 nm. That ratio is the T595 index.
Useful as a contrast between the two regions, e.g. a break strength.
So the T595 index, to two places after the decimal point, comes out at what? 0.95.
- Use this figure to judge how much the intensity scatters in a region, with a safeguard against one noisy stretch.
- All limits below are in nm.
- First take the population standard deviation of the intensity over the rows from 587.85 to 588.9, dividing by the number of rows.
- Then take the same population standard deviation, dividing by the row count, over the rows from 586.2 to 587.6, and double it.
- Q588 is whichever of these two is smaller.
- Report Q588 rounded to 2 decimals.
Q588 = 1.35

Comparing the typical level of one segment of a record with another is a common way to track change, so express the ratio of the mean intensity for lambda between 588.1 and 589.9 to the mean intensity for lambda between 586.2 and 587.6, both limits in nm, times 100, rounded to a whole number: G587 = 76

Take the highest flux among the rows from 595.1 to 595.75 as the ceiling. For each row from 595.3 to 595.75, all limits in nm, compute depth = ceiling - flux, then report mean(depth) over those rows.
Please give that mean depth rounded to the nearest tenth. 1.9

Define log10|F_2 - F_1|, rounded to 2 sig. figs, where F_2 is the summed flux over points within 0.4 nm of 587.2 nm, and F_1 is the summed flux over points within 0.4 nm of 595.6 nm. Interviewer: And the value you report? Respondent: 0.65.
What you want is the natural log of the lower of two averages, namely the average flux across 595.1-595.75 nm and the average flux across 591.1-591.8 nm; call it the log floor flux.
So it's 2.23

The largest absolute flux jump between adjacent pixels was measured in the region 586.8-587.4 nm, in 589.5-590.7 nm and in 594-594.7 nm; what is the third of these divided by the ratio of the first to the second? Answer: 0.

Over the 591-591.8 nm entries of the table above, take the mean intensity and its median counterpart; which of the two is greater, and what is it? 9.1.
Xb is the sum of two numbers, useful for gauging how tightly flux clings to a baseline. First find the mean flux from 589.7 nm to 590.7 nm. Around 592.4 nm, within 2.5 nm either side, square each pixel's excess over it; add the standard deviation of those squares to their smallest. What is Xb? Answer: 1.8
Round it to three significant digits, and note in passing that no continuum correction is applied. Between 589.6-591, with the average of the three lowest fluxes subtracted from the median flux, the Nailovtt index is 1.29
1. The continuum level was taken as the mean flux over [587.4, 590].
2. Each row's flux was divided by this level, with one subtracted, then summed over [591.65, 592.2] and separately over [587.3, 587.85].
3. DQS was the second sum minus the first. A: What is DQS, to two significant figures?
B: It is 1.3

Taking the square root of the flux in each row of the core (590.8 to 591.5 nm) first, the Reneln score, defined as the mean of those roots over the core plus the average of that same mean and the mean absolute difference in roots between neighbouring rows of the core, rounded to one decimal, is 4.5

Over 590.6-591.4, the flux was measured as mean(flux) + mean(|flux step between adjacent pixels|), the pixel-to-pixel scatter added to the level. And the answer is 10.4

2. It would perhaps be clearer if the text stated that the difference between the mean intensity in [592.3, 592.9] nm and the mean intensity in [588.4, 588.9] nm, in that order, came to 3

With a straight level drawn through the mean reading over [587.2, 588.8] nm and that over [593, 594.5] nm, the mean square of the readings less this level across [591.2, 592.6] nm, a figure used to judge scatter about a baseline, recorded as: 1.4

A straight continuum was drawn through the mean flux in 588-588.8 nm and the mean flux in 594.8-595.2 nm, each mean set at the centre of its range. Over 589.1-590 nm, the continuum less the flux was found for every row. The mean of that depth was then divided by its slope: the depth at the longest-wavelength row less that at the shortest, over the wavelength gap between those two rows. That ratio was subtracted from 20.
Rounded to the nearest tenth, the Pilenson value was 19.1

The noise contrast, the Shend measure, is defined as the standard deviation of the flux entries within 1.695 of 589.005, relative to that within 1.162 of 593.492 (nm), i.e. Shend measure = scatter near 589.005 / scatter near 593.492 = 1.4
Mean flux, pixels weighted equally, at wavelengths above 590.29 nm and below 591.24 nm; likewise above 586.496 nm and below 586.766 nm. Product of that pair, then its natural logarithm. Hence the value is 4.62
